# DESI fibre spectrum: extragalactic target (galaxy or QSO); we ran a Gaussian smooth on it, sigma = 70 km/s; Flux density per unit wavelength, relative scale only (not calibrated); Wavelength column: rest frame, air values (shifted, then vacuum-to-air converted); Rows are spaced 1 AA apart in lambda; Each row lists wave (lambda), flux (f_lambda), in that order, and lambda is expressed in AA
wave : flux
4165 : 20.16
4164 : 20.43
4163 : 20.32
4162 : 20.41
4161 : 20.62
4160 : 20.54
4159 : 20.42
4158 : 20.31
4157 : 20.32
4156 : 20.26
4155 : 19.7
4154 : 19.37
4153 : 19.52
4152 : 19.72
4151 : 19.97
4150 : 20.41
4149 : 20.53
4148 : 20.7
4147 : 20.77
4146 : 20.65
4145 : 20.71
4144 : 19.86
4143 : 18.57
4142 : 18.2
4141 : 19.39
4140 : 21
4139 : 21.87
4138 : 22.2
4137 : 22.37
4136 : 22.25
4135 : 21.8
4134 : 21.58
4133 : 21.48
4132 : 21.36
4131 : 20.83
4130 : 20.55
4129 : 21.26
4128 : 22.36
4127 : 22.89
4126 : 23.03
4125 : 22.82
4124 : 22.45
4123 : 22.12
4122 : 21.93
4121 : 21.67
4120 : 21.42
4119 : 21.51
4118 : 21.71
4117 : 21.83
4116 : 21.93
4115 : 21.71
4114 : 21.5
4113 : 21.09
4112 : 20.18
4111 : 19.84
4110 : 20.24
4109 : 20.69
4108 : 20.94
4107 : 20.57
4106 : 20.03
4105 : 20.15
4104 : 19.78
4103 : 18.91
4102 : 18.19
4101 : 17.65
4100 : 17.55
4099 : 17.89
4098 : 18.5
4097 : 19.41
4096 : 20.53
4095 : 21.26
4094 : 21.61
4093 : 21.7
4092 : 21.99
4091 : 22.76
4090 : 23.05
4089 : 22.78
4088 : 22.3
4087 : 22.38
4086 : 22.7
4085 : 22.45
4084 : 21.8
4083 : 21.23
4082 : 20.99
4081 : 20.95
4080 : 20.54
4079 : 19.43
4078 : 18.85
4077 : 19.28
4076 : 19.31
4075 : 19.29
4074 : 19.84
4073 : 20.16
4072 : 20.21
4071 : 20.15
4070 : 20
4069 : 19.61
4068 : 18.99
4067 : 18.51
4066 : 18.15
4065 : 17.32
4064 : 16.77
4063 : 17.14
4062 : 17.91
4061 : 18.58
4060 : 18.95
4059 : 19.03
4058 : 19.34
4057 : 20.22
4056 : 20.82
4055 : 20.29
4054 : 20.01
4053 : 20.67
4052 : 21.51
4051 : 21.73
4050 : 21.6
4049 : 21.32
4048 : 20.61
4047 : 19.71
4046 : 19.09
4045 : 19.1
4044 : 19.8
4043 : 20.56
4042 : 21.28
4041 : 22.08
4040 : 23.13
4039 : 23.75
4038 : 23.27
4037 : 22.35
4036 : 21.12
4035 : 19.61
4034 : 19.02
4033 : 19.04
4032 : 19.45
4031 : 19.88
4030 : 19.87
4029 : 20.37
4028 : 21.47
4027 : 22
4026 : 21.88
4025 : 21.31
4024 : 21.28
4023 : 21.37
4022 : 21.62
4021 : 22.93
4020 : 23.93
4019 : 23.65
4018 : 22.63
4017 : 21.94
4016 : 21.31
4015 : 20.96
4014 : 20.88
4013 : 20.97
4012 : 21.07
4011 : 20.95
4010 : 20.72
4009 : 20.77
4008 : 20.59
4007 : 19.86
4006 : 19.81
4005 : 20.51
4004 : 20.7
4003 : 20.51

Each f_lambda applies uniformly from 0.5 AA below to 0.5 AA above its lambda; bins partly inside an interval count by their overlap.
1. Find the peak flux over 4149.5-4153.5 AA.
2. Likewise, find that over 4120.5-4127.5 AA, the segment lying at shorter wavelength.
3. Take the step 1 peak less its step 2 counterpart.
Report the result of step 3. -2.6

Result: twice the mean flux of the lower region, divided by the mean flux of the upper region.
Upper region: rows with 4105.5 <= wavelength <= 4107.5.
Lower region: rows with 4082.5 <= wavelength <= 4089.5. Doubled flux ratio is 2.19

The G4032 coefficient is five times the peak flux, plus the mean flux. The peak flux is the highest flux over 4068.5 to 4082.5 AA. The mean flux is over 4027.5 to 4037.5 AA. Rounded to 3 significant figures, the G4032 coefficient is 125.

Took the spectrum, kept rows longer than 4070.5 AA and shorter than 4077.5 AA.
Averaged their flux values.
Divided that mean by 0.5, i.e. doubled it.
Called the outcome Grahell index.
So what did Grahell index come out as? 39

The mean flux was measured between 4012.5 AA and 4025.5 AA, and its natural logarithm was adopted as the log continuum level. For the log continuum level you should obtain 3.09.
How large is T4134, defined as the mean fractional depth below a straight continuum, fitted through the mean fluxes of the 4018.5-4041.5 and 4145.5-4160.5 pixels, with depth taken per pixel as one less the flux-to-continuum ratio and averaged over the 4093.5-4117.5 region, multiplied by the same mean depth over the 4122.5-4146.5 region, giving -0.0013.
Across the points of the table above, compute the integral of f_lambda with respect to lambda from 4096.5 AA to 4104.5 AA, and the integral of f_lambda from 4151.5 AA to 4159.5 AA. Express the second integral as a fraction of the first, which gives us 1.08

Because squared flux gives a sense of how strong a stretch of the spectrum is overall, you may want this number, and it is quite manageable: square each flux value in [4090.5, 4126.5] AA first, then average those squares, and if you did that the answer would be 433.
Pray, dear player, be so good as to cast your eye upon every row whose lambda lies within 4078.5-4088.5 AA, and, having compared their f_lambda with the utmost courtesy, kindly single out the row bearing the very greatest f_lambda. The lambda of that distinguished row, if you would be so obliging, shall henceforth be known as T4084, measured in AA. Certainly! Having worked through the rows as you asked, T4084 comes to 4086 AA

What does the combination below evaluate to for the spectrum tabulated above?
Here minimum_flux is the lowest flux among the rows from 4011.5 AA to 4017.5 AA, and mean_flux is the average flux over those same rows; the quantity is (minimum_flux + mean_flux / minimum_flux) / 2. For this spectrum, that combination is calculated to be 10.9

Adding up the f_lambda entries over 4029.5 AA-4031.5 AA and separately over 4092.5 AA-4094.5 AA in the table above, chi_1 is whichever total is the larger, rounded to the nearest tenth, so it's 43.3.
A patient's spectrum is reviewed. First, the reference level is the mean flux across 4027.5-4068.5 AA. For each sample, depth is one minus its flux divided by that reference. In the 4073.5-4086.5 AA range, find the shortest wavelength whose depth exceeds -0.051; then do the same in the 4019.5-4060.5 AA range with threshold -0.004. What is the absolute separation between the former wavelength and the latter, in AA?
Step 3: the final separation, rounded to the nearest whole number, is 44 AA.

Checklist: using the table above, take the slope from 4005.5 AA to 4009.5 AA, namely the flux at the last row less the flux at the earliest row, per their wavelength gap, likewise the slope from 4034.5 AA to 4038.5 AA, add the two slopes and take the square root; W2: 1.2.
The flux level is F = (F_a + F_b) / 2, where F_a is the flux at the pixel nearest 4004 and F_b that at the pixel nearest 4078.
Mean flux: 19.8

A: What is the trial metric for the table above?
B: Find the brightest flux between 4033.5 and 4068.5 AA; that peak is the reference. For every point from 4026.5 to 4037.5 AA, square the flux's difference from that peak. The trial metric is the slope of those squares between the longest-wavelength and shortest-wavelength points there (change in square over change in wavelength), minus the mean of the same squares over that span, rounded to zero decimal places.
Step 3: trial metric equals -13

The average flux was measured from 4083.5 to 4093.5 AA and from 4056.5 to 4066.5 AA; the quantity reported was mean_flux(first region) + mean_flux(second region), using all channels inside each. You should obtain 40.7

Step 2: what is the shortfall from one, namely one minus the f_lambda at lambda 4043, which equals -19.6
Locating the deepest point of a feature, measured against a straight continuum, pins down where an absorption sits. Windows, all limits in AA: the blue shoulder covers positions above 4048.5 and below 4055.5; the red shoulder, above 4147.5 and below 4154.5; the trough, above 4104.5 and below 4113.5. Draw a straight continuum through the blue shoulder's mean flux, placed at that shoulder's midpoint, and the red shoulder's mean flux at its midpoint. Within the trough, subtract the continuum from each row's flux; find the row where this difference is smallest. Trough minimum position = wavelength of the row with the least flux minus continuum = 4111 AA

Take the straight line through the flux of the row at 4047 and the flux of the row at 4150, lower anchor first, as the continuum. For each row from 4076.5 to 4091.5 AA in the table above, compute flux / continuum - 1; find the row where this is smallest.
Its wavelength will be 4078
